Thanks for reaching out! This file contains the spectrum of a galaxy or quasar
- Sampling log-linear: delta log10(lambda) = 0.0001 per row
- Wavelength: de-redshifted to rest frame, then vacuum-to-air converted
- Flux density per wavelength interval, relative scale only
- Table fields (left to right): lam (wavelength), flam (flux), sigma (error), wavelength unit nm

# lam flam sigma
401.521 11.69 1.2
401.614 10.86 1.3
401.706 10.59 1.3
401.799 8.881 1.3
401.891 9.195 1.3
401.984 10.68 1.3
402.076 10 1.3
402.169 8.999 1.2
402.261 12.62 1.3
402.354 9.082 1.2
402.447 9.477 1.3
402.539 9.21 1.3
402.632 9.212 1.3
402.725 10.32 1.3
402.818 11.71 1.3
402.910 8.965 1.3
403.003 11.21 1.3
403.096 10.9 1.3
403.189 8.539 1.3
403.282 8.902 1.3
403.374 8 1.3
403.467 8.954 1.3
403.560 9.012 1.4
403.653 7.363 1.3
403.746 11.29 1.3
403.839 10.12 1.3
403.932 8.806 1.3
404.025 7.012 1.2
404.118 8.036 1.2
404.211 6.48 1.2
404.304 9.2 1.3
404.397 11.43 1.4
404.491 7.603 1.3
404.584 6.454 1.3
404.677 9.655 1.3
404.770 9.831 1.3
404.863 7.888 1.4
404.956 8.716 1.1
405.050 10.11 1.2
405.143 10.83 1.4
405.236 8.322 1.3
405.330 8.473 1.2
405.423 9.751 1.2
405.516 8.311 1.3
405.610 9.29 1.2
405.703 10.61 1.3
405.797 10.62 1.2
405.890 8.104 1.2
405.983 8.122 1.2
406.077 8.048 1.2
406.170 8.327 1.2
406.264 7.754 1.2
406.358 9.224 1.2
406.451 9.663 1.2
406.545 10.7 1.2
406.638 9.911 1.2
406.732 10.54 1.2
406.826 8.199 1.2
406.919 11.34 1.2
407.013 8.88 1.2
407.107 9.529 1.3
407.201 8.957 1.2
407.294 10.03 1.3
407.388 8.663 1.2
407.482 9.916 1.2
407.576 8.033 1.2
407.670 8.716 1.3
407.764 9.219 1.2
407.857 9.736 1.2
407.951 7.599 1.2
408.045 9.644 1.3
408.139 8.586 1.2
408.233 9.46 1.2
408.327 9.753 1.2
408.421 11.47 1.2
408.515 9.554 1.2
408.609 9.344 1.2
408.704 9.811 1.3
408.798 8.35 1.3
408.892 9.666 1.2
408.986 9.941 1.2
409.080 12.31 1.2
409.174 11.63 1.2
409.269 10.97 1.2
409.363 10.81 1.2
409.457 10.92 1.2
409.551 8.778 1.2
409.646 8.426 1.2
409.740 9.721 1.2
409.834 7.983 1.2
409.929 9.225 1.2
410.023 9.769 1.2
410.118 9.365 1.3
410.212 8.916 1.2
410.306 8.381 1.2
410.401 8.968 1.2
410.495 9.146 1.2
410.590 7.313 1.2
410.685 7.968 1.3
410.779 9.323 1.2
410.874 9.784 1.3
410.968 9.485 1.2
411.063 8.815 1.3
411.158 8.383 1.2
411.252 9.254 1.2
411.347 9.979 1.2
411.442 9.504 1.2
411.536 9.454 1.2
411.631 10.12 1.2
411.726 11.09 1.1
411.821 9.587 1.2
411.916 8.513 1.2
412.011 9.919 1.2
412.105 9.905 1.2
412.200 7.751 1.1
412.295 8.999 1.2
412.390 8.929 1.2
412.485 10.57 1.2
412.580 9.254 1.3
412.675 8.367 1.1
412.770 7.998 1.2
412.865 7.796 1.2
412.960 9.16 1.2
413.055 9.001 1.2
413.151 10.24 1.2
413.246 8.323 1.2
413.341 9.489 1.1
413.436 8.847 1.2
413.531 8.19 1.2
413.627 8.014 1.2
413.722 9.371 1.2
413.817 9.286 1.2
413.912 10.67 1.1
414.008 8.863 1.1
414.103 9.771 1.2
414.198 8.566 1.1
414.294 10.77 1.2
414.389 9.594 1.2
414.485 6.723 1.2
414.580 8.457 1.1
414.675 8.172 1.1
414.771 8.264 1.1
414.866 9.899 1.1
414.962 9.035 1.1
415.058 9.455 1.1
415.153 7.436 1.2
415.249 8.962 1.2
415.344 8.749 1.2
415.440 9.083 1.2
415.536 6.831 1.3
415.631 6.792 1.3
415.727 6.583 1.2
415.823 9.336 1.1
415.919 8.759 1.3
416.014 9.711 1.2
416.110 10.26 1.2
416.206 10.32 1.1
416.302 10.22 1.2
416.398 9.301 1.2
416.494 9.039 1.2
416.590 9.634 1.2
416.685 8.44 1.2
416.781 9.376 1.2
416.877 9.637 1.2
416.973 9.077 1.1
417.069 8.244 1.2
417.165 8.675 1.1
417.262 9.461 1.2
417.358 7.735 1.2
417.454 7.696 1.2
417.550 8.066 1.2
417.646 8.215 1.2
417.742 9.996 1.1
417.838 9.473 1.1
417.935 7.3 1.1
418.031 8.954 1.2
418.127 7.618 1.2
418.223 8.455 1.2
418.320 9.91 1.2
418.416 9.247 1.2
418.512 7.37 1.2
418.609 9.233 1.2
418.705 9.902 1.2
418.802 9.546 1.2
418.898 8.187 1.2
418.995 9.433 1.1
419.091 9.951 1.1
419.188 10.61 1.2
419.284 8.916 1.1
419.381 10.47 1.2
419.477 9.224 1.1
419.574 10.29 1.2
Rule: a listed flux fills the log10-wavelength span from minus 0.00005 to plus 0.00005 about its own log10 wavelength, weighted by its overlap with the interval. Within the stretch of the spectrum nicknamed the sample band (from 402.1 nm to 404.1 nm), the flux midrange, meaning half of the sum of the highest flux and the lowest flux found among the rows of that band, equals 9.8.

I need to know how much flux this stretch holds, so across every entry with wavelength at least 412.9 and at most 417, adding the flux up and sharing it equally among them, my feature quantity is 8.97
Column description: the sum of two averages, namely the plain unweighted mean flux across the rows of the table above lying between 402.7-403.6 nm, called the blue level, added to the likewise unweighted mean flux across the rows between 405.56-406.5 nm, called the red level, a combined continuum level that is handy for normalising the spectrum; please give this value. 18.6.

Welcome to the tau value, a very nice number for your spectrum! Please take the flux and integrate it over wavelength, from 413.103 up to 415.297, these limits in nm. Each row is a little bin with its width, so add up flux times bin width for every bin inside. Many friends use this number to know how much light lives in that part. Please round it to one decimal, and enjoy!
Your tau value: 19.7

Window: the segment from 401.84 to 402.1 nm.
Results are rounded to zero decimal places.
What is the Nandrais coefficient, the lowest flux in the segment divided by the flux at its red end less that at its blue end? 11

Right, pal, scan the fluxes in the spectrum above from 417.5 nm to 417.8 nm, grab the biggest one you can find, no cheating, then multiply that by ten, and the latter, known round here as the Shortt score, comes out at 100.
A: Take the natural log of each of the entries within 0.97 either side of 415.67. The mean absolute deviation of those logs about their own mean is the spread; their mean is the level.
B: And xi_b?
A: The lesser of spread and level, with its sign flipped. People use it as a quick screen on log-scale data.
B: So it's -0.105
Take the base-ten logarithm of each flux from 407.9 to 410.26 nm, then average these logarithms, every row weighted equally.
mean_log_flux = 0.983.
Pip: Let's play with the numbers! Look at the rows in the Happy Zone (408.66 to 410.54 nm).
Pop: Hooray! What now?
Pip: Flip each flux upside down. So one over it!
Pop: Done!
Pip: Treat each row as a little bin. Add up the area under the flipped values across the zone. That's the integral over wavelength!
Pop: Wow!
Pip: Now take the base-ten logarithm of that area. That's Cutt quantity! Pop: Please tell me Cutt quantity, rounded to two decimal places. -0.70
